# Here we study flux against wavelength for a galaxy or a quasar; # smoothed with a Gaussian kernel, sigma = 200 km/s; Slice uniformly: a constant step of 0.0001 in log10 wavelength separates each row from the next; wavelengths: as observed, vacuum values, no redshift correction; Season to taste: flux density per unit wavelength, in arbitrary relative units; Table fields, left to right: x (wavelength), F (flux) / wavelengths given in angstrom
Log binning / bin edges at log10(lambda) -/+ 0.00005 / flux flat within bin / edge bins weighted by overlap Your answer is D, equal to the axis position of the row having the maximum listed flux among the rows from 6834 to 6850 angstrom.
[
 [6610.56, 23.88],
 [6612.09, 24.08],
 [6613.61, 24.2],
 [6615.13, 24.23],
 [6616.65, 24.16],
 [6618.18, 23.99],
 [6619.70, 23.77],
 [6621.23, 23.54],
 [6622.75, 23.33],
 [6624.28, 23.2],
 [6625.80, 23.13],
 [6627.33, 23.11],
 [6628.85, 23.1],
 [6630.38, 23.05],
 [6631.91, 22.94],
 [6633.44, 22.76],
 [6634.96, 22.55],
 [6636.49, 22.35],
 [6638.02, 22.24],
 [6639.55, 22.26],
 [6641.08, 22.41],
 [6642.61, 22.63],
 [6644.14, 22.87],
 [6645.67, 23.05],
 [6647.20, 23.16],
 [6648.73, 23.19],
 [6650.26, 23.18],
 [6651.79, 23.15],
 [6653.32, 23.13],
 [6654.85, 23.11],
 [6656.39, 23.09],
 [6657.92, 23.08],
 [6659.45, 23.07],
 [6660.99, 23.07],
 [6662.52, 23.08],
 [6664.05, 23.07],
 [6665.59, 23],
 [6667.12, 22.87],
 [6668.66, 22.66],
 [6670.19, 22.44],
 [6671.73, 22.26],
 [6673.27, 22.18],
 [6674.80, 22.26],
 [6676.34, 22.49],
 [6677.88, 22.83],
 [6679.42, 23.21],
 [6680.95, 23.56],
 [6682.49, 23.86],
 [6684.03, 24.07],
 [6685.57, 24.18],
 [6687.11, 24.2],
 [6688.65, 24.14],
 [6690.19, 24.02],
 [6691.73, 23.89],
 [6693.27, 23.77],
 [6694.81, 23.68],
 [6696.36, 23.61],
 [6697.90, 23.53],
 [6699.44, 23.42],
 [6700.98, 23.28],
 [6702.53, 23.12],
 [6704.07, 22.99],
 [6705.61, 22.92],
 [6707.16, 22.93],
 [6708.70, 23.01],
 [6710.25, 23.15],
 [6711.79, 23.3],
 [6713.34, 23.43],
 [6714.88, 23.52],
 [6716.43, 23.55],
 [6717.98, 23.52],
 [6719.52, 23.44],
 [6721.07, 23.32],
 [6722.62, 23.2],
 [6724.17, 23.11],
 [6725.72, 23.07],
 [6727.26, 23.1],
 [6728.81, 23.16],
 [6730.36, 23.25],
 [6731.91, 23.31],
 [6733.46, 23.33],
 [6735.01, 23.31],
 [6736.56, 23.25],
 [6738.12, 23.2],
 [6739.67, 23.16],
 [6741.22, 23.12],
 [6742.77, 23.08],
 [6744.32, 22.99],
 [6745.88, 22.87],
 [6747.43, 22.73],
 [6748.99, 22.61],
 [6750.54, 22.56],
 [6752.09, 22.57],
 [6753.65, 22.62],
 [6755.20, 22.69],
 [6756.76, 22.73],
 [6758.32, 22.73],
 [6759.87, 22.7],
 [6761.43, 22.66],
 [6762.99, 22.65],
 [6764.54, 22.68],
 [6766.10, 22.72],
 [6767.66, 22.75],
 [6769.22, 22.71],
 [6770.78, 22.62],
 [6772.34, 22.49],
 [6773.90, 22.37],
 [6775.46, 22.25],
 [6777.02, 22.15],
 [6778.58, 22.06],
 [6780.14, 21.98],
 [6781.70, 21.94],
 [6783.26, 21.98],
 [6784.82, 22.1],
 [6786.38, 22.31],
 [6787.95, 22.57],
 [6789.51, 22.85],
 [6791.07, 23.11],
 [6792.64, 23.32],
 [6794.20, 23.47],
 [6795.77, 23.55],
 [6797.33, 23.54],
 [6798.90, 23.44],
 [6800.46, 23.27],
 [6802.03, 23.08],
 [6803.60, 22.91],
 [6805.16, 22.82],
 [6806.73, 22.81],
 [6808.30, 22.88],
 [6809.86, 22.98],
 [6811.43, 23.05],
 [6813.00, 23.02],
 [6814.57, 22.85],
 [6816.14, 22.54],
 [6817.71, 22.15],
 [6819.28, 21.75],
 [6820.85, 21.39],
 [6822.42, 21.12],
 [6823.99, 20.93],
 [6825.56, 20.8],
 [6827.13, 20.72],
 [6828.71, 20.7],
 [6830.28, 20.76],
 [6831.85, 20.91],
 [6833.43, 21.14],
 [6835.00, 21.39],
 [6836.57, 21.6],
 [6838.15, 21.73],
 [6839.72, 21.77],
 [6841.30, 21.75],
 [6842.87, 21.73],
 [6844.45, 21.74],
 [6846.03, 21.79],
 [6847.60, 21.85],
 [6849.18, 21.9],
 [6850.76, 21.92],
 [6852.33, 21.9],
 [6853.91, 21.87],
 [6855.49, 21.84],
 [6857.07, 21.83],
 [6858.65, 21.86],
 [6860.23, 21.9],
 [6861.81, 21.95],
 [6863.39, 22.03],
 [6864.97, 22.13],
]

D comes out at 6849.18 angstrom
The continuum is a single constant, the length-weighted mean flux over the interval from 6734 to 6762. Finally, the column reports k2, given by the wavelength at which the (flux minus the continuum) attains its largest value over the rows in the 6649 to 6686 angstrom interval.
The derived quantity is 6685.57 angstrom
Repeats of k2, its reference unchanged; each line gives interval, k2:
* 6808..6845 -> 6811.43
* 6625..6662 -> 6648.73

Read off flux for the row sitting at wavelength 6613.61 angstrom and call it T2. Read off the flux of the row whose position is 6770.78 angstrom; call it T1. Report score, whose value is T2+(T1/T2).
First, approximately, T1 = 22.62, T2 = 24.2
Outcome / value 25.1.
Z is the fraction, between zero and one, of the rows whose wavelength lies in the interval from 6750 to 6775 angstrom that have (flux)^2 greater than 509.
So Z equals 0.81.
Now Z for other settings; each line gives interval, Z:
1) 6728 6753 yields 0.94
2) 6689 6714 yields 1.00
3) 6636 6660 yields 0.75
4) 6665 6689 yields 0.69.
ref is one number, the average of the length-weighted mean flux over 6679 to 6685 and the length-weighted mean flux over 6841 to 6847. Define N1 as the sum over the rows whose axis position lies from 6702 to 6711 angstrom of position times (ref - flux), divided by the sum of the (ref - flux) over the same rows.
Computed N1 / 6706.5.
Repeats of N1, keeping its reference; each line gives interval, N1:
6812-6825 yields 6821.9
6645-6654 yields 6649.6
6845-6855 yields 6849.9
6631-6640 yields 6638.5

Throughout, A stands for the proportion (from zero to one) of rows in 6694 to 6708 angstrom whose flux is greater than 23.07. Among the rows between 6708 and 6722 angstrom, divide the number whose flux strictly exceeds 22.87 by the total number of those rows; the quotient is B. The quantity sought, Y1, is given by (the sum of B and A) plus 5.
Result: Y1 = 6.7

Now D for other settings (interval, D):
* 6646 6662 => 6648.73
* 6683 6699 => 6687.11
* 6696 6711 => 6696.36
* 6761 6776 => 6767.66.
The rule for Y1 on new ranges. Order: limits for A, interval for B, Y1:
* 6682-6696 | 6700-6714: 7.0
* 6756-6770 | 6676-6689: 5.8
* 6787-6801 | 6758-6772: 5.8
